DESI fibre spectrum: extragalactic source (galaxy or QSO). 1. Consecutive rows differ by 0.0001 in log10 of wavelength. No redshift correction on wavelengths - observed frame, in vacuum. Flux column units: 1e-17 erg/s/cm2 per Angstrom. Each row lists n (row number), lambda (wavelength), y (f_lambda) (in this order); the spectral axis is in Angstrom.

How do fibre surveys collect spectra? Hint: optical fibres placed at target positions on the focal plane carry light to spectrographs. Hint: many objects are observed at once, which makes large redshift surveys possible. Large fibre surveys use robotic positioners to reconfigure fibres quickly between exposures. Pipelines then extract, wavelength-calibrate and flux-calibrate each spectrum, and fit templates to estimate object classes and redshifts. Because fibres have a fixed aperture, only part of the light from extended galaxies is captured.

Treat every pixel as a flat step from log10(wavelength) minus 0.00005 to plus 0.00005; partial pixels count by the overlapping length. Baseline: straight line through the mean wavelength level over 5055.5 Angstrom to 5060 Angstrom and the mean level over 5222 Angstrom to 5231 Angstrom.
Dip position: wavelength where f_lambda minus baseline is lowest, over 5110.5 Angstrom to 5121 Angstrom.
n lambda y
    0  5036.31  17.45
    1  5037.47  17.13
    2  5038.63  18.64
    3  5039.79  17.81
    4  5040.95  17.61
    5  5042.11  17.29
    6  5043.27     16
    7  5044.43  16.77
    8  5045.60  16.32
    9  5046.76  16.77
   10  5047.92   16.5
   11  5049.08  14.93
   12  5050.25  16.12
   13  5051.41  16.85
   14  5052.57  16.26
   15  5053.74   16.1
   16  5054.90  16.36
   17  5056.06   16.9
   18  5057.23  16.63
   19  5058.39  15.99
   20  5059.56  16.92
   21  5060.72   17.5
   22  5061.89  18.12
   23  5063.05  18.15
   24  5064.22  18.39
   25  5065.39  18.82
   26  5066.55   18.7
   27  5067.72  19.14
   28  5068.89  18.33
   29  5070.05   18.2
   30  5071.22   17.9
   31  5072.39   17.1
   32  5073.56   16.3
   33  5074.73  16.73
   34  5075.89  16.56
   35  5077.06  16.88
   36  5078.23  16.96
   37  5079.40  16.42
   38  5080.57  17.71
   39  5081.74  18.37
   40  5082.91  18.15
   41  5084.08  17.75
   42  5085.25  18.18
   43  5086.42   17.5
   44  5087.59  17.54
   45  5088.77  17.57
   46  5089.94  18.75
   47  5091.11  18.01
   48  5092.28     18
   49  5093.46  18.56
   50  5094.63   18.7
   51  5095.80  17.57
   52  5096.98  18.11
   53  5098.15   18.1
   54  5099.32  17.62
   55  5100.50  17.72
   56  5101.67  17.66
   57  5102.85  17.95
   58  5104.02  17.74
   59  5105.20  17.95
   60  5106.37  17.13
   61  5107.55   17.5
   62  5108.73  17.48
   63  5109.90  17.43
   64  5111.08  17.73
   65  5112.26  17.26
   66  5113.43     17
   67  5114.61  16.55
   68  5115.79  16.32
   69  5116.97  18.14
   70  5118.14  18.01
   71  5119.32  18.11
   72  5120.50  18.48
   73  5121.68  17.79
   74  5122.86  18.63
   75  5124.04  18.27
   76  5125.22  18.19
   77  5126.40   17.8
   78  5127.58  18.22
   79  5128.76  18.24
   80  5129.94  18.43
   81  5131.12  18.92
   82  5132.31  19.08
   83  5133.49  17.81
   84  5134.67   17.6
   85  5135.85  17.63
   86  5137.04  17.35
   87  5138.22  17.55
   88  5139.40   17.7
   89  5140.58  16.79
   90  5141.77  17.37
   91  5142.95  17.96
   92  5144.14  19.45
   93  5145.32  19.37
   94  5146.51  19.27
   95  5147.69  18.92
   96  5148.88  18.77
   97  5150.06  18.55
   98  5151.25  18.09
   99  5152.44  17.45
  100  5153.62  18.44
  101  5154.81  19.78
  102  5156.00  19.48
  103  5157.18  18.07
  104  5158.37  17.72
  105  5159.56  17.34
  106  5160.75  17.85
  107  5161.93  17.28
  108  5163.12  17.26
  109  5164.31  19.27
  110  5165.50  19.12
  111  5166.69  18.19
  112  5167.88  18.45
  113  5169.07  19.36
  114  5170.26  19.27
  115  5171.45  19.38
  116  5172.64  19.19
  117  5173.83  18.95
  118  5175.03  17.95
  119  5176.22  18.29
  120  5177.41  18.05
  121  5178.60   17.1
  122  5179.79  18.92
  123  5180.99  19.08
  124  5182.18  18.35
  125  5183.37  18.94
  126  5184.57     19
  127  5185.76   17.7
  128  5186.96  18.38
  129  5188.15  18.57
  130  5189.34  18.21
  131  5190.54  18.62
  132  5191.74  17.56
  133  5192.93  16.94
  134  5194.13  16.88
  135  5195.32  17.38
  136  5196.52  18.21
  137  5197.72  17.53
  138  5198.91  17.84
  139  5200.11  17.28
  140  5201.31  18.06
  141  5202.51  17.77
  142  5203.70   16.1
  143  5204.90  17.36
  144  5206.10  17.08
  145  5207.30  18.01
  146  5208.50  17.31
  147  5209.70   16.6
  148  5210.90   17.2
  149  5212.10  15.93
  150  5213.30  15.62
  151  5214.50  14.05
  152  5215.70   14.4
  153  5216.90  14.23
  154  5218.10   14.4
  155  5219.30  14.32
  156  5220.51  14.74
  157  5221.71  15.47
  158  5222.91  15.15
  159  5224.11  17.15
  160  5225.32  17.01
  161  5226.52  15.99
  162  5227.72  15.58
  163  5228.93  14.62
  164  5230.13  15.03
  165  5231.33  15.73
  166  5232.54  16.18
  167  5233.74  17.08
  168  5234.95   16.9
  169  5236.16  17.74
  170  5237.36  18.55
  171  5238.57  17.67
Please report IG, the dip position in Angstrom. 5115.79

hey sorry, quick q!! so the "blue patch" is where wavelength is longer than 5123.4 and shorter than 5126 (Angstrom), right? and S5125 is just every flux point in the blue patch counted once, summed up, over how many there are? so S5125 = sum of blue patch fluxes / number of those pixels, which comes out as 18.2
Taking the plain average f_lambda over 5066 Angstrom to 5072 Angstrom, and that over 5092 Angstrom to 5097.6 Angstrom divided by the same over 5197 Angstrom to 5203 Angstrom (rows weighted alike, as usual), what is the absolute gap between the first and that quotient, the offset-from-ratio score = 17.4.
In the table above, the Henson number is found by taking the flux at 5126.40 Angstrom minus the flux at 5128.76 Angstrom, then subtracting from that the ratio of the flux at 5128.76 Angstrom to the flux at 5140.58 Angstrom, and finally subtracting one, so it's -2.5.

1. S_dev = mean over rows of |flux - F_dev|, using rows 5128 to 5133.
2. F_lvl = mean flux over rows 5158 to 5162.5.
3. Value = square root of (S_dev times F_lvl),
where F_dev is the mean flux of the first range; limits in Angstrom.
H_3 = 2.4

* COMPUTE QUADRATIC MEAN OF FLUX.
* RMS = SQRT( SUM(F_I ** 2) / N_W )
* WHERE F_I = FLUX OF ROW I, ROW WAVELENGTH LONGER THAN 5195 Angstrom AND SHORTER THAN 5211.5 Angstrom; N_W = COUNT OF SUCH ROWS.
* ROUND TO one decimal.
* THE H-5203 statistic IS 17.4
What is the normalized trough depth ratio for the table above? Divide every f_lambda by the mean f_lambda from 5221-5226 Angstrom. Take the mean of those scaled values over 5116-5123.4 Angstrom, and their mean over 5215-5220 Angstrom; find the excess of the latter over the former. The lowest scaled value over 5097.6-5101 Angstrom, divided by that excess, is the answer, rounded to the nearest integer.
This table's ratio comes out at -5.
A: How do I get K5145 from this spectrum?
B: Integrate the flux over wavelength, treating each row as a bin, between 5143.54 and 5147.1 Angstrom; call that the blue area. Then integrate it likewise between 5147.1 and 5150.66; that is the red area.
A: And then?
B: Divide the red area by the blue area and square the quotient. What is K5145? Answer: 0.94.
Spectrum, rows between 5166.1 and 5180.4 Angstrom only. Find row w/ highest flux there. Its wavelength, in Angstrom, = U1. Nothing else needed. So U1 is 5171.45 Angstrom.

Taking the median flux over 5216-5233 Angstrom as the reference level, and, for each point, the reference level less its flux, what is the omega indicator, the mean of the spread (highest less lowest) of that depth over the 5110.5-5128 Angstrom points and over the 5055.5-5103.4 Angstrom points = 2.7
